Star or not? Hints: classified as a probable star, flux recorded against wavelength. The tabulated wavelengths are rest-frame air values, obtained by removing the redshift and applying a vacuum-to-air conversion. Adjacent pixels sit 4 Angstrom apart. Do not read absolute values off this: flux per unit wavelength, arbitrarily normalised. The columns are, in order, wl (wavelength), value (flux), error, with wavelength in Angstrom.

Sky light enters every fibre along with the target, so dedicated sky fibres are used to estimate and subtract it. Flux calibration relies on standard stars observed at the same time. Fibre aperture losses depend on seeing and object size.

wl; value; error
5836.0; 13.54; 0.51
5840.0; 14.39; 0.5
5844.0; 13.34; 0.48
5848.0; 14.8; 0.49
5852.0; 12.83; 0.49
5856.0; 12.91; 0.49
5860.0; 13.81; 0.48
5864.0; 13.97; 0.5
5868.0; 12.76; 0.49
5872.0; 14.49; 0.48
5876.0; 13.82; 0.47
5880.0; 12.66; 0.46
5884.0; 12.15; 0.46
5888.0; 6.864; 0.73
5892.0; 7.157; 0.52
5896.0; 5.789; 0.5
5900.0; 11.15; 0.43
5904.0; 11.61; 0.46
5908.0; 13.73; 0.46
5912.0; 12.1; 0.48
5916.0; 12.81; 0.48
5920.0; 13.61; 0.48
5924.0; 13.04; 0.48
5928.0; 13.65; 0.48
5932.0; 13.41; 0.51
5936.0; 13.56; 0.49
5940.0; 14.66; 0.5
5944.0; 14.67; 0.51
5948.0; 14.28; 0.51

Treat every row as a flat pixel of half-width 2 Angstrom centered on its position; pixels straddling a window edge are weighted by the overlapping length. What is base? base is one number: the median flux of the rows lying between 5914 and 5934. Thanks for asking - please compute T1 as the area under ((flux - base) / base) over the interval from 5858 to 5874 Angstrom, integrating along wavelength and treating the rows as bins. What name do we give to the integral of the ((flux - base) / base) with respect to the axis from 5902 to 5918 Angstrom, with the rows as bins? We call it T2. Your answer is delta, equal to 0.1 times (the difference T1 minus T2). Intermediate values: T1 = 0.4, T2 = -1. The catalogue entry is 0.14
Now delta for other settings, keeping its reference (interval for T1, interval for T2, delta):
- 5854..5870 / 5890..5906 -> 0.53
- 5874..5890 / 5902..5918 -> -0.14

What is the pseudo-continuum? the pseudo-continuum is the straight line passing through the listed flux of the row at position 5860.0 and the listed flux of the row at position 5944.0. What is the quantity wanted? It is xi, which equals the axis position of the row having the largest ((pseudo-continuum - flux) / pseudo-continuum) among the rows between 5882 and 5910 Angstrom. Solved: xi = 5896.0 Angstrom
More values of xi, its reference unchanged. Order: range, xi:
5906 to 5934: 5912.0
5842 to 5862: 5852.0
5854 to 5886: 5884.0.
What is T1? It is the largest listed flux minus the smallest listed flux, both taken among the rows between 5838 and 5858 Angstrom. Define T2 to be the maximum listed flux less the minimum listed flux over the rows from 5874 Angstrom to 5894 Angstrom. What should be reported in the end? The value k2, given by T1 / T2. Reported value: 0.28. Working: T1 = 1.97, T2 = 7.0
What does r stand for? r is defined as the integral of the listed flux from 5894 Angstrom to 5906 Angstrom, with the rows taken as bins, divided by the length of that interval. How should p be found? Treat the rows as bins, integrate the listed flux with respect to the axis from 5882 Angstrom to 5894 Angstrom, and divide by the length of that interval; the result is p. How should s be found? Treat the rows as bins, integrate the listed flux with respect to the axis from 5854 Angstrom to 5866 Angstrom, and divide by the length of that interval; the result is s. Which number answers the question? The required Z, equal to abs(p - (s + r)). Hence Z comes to 14.4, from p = 8.7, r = 9.52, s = 13.6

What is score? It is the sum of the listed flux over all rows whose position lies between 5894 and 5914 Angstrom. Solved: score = 54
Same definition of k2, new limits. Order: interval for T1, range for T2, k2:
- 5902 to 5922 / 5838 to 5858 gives 1.08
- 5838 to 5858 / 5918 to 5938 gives 3.23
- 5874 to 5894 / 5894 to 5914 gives 0.88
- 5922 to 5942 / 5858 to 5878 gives 0.94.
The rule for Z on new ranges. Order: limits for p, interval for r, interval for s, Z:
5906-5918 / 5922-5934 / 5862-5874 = 14.2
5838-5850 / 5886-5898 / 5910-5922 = 5.3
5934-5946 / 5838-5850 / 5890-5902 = 7.9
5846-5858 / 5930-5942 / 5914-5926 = 13.5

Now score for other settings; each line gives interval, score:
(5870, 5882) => 41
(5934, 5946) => 43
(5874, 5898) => 58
